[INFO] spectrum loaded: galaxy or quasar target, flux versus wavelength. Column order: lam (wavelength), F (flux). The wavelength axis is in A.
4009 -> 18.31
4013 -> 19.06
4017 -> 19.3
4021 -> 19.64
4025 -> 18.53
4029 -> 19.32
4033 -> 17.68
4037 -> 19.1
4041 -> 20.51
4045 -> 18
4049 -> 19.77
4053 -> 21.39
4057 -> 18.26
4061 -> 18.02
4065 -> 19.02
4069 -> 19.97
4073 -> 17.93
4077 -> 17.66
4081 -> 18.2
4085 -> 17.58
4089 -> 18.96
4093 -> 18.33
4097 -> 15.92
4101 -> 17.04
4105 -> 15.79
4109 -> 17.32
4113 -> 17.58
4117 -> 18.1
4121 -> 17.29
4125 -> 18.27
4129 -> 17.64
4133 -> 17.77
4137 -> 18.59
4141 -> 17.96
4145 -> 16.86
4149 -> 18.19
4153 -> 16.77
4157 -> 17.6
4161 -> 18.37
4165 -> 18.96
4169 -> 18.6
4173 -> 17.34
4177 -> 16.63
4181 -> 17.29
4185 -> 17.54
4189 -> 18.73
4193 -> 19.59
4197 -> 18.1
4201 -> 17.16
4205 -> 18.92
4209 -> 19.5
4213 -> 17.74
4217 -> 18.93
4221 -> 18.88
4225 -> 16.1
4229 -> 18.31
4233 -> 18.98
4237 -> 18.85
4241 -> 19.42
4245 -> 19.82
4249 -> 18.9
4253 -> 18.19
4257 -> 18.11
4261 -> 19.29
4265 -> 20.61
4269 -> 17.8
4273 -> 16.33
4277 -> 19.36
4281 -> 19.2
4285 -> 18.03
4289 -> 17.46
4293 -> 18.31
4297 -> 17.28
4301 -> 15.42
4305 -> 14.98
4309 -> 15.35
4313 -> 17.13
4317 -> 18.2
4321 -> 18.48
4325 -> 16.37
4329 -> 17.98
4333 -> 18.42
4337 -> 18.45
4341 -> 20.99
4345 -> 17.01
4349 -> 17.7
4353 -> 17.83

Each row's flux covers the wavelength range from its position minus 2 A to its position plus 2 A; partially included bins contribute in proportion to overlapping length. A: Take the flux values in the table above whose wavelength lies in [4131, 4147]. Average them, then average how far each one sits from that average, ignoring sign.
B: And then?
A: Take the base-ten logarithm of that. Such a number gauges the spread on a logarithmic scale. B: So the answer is -0.32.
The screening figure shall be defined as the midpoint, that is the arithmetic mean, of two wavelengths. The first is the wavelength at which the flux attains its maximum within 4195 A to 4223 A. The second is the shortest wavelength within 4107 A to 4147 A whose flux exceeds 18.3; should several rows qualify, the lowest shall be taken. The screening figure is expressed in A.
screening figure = 4173 A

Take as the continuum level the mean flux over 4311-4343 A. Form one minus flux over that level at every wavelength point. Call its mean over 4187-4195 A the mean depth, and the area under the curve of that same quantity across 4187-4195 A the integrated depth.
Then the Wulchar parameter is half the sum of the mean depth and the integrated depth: -0.22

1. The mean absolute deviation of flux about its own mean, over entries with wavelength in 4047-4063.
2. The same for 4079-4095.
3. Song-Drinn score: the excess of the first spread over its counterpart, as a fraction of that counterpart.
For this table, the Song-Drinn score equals 2.2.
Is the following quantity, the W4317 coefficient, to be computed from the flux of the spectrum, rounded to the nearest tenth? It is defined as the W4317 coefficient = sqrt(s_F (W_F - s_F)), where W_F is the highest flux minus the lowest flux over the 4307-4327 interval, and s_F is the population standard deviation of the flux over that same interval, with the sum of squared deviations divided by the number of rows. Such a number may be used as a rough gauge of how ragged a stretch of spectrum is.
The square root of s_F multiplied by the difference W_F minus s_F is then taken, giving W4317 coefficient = 1.5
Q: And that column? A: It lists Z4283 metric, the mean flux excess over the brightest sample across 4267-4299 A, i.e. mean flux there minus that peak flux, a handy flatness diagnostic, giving -1.39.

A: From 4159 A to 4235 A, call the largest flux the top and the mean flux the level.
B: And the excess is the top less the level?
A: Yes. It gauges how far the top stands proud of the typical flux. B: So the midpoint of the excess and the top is 10.5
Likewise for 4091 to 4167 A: 10.2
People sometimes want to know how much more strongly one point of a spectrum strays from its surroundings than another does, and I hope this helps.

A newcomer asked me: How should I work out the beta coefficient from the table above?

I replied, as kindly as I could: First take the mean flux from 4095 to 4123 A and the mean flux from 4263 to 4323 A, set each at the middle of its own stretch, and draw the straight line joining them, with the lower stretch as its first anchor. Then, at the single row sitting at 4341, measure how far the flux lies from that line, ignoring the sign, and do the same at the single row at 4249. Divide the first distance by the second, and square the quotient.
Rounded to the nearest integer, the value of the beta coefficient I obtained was 5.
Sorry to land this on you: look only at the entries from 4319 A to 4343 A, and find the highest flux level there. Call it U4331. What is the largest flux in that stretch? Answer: 20.99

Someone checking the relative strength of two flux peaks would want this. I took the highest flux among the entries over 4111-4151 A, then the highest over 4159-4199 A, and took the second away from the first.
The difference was -1.0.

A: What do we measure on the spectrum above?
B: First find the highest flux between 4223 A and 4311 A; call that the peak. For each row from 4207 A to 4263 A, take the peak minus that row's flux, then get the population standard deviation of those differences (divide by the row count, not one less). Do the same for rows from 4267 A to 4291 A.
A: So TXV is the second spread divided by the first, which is 1.15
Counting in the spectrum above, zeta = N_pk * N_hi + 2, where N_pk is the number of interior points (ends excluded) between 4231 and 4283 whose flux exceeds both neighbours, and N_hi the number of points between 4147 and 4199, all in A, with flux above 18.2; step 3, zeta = 17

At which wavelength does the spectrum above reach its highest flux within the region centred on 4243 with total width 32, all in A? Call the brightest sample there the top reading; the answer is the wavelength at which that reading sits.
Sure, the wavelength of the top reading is 4245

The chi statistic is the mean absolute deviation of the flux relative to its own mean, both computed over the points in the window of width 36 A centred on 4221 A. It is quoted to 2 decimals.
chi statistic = 0.72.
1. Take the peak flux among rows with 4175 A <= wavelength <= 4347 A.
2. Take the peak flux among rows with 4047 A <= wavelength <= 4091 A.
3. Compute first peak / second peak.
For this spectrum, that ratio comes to 0.98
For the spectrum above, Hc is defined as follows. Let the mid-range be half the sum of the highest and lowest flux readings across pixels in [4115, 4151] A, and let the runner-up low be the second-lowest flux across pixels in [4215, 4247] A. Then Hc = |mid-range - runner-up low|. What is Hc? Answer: 0.6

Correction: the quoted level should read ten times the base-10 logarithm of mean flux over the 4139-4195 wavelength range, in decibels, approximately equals 12.5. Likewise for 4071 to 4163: 12.5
